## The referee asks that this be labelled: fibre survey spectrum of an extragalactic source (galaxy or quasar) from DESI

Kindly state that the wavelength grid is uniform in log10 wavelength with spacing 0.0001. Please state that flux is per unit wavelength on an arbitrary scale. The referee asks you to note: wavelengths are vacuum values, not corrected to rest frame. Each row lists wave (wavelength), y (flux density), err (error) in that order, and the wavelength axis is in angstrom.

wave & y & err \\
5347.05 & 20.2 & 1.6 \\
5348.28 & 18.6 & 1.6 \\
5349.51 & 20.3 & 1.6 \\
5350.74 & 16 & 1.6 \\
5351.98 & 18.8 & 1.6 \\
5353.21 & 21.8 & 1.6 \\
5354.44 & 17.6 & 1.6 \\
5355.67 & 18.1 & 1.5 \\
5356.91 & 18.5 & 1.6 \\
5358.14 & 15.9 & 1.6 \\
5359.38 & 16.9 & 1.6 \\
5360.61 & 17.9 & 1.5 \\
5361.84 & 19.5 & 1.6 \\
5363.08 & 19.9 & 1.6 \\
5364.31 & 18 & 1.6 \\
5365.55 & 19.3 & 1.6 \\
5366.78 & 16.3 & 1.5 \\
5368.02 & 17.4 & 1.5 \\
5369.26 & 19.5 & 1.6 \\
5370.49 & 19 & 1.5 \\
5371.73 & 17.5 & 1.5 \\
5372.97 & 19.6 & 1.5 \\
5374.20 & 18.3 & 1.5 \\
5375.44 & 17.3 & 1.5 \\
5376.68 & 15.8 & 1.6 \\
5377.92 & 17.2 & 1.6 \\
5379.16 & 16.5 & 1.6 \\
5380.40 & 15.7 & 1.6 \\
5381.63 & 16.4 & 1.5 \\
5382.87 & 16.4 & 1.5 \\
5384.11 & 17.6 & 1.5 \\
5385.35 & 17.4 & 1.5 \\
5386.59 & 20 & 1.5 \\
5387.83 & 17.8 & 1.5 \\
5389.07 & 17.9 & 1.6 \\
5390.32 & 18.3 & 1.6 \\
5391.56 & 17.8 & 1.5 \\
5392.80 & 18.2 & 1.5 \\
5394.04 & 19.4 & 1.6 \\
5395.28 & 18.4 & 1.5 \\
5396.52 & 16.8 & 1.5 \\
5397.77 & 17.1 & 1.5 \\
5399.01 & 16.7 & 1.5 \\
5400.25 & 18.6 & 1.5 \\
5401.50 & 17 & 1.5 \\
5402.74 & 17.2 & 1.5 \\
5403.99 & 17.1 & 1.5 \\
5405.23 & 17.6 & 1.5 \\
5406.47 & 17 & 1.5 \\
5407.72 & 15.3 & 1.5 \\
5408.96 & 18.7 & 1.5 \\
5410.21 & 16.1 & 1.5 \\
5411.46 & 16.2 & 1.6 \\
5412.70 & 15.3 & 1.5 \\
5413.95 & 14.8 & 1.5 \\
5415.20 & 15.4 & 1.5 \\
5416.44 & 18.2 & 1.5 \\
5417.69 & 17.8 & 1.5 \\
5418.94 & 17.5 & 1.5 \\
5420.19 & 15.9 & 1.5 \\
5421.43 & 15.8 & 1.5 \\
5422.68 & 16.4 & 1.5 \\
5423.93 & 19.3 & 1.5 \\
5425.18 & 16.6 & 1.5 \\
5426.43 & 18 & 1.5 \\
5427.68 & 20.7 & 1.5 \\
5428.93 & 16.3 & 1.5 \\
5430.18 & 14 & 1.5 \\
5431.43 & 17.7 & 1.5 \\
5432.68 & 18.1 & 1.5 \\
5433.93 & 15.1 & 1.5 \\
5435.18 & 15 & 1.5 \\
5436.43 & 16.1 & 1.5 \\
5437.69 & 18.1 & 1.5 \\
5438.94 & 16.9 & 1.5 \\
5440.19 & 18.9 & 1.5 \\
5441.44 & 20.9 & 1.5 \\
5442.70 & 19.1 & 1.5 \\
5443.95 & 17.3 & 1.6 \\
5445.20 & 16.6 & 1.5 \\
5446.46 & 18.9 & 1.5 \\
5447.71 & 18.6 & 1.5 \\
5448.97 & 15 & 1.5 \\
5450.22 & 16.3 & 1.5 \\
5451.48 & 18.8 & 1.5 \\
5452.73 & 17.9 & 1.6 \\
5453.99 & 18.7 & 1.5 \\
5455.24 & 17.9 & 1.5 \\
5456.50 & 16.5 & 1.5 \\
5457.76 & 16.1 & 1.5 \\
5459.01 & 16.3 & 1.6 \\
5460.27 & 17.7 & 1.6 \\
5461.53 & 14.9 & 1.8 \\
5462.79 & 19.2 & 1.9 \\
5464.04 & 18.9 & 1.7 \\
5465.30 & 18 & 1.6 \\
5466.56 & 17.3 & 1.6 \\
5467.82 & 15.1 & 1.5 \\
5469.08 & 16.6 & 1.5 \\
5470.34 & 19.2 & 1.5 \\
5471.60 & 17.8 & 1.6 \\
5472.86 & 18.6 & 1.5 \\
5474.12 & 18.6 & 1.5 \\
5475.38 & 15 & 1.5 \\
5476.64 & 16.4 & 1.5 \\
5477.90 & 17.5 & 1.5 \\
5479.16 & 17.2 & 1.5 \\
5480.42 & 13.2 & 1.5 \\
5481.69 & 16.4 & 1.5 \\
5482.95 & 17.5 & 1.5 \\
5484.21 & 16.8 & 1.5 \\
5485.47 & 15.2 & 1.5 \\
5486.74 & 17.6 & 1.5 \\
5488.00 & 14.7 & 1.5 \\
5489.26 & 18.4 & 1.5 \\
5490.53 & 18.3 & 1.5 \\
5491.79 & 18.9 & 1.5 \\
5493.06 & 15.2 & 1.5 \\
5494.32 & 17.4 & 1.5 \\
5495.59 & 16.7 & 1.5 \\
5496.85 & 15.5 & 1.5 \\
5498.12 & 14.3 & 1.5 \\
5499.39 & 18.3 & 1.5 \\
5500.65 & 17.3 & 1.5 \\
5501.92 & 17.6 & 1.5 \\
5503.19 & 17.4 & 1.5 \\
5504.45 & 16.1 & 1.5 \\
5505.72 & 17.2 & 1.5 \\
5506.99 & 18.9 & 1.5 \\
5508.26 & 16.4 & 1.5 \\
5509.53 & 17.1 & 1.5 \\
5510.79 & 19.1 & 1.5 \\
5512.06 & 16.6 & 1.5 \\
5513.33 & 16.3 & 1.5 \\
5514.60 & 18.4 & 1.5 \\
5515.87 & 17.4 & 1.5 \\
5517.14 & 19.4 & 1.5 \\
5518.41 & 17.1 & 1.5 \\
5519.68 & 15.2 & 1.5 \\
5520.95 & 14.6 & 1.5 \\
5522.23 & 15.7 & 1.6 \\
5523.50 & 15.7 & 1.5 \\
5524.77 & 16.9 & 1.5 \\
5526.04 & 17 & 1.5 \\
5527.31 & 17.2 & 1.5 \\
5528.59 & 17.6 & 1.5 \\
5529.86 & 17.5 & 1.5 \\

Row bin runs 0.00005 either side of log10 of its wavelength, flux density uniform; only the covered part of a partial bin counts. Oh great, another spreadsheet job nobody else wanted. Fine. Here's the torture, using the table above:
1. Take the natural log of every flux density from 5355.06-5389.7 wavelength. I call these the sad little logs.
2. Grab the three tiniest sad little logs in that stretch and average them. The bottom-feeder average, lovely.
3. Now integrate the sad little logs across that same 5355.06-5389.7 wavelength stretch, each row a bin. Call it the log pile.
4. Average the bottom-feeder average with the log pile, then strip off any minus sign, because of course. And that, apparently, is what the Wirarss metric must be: 51.2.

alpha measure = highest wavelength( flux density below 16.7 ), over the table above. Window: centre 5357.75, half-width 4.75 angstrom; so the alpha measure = 5358.14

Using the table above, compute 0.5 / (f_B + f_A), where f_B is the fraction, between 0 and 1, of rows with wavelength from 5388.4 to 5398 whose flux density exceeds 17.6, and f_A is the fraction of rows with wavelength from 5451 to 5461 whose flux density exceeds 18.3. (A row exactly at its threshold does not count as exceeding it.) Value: 0.50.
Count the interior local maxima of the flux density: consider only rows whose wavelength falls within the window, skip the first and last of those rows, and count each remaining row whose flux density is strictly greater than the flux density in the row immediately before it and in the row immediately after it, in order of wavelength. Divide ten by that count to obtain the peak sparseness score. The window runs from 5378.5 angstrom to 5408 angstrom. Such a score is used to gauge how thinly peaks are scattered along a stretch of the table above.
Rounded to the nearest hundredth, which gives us 1.25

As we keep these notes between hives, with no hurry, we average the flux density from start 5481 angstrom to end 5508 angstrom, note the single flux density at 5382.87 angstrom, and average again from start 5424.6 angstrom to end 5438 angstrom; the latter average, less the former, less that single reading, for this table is -16.5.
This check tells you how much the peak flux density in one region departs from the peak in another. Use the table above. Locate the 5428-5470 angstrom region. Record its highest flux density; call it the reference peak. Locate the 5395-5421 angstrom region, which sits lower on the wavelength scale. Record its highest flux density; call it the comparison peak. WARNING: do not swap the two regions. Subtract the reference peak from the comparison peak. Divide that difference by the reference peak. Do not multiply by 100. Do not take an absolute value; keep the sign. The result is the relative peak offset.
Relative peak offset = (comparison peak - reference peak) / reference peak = -0.11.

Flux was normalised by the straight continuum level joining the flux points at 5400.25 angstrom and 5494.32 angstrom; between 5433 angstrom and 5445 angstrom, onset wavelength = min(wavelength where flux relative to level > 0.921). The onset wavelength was 5437.69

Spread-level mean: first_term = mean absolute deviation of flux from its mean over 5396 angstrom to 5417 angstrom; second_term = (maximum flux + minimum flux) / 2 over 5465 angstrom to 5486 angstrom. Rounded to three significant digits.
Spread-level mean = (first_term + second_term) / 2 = 8.55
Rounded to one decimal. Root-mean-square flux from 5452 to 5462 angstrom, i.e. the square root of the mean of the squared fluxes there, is 17.0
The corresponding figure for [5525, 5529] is 17.3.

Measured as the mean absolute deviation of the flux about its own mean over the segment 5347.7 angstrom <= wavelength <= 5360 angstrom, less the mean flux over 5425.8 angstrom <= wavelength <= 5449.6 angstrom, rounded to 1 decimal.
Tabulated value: -16.1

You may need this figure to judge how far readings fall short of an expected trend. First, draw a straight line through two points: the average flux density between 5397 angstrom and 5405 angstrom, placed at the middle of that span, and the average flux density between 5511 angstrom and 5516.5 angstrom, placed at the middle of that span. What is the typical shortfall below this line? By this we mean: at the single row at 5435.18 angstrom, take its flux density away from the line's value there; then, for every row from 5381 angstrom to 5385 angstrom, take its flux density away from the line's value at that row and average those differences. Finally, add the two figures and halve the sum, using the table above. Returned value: 1.4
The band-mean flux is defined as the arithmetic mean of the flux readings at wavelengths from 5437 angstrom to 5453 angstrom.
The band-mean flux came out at 17.9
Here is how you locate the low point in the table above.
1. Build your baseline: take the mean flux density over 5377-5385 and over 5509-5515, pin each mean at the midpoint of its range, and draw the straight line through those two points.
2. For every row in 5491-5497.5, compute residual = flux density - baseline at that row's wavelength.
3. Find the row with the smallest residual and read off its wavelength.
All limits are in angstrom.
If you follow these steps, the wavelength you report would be 5493.06 angstrom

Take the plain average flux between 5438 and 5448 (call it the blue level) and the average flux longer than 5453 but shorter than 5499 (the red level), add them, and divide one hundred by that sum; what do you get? 2.83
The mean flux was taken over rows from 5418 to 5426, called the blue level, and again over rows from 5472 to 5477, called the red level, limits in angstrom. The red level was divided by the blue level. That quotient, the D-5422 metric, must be 1.01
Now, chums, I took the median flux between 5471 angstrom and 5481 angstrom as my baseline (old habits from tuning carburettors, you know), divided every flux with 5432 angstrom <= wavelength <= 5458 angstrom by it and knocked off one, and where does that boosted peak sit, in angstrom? 5441.44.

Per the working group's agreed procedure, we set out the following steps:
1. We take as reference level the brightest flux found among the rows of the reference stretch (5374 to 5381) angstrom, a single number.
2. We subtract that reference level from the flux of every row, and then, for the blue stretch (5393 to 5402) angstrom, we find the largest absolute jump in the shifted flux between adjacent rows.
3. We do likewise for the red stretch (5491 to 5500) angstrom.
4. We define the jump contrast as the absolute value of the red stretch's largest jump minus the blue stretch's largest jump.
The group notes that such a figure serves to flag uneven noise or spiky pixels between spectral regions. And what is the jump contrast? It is 2.1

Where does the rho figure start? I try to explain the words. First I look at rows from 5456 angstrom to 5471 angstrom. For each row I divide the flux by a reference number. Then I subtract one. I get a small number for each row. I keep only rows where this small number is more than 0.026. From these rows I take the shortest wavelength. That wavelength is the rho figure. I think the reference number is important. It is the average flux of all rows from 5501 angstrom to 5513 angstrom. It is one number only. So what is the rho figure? 5462.79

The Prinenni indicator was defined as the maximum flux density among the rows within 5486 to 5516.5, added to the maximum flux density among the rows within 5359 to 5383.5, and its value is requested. 39.0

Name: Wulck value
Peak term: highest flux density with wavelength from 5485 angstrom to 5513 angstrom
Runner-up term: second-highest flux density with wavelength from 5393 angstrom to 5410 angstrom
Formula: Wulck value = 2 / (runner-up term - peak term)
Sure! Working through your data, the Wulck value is -5.0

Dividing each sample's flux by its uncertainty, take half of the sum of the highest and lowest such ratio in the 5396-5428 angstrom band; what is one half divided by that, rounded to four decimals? 0.0423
